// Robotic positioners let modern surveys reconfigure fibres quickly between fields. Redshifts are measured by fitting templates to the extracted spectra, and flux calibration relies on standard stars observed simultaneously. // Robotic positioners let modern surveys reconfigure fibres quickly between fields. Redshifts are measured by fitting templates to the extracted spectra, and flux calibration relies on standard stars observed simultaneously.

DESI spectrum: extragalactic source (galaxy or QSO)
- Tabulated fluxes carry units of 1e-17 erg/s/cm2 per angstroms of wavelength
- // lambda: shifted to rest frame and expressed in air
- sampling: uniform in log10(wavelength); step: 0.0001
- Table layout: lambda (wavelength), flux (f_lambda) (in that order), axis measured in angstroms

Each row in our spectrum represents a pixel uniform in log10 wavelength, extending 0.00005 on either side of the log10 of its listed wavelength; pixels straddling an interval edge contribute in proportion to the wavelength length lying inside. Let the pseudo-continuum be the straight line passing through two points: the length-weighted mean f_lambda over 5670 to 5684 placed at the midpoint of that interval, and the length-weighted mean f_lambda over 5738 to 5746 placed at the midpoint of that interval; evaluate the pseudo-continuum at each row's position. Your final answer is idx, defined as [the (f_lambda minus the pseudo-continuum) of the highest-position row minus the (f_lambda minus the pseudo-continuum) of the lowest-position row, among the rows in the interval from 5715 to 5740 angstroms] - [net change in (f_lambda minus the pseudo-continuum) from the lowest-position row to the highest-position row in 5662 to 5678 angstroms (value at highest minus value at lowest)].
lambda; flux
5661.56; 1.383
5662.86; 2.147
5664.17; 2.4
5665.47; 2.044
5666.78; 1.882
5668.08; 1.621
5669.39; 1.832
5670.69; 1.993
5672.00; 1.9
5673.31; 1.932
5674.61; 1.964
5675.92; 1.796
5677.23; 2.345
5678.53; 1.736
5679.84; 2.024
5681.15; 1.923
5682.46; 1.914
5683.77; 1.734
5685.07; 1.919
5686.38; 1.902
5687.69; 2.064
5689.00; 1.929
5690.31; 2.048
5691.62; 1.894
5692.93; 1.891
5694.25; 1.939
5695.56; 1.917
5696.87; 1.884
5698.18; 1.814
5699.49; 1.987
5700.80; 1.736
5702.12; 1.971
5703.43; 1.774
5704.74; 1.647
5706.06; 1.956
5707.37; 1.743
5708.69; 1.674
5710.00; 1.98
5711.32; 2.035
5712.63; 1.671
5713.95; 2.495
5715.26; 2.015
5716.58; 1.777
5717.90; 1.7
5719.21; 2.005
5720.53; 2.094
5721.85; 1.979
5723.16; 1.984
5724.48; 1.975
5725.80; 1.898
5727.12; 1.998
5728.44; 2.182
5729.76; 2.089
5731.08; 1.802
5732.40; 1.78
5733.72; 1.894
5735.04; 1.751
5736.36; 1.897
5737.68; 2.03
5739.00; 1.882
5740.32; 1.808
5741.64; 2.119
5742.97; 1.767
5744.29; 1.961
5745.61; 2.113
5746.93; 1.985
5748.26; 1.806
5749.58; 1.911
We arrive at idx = -0.33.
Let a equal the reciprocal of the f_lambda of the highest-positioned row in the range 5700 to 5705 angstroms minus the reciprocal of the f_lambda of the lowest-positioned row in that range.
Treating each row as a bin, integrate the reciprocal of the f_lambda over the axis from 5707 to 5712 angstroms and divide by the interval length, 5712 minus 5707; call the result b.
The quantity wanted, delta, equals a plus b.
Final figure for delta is 0.57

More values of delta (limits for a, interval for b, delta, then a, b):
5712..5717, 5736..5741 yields 0.49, -0.04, 0.53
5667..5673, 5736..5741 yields 0.44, -0.09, 0.53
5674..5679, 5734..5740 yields 0.60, 0.07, 0.53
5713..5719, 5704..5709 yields 0.76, 0.19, 0.57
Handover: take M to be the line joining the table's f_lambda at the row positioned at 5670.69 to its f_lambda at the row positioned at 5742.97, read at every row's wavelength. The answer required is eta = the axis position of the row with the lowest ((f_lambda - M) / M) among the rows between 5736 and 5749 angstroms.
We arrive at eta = 5742.97 angstroms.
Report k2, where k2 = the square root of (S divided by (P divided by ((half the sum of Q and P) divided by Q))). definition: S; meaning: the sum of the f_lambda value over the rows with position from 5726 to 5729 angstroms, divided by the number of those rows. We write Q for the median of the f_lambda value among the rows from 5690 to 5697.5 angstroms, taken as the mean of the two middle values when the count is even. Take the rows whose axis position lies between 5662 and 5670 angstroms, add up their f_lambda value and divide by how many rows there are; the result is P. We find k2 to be 1.04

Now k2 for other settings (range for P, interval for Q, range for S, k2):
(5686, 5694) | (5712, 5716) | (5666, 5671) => 0.96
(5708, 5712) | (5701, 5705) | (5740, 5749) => 1.03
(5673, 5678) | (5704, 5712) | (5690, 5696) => 1.00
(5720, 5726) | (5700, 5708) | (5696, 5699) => 1.00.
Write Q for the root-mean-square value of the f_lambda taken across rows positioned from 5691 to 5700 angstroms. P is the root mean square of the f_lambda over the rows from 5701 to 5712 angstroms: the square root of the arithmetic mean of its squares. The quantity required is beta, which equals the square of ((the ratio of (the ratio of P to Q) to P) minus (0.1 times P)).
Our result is 0.115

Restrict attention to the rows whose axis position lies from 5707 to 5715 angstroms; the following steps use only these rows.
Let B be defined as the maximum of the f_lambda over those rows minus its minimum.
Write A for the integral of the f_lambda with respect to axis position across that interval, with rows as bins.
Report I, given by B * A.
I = 13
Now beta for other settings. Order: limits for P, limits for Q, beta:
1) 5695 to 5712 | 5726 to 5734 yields 0.105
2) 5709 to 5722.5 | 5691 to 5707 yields 0.113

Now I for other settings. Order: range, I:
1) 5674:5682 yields 10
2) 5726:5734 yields 6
